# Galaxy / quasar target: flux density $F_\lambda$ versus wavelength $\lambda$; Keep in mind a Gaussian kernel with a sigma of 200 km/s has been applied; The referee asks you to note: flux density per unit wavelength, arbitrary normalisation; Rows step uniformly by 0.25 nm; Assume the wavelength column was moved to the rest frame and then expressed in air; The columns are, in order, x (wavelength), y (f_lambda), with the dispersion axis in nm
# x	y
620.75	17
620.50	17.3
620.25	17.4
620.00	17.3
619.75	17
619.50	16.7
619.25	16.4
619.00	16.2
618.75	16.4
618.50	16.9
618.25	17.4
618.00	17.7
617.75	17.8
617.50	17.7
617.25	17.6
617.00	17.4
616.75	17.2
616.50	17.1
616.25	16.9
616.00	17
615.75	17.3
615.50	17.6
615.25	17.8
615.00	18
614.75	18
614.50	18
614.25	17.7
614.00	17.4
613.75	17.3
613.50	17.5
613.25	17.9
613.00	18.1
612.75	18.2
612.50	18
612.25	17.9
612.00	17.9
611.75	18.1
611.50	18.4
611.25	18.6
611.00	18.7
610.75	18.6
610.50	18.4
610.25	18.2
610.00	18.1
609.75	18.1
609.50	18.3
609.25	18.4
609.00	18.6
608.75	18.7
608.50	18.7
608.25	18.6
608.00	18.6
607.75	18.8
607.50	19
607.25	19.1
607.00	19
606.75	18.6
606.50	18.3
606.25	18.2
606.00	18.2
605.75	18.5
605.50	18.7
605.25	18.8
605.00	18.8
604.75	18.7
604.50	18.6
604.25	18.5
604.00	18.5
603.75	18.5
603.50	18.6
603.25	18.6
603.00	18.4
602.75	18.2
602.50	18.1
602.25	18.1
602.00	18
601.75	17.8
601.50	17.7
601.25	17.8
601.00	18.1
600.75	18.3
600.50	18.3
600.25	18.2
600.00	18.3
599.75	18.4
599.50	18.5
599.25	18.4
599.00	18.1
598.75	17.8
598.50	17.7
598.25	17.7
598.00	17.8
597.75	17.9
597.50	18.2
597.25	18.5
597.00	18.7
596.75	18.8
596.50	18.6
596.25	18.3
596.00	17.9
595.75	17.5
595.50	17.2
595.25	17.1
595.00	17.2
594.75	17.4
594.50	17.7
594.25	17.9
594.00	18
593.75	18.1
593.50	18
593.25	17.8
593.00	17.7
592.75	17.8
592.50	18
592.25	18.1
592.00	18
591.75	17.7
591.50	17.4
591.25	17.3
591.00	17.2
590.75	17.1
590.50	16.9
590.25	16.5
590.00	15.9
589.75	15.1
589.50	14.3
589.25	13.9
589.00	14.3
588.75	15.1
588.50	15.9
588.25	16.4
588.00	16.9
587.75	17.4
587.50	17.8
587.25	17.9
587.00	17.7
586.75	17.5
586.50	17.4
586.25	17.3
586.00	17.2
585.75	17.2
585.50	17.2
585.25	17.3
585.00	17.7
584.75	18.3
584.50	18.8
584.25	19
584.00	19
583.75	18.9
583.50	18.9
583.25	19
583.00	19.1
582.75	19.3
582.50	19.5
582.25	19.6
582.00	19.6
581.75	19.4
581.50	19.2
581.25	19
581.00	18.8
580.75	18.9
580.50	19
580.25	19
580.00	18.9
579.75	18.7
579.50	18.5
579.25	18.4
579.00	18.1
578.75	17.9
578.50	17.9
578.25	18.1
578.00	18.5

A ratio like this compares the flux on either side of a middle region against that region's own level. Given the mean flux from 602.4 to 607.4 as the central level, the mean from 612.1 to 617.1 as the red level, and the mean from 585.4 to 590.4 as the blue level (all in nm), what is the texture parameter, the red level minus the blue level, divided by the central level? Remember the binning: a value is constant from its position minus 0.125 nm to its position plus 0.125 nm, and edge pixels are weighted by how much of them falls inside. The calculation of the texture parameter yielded 0.06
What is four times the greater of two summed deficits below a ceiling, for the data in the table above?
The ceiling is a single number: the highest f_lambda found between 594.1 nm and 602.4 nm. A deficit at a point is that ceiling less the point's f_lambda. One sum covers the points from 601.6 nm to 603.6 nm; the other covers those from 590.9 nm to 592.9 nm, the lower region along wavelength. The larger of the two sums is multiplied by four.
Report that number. 36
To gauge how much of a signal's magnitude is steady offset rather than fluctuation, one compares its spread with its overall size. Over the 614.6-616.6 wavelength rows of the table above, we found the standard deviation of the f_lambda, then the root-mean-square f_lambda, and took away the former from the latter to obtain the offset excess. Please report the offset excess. 17.0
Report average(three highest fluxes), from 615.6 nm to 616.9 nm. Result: 17.2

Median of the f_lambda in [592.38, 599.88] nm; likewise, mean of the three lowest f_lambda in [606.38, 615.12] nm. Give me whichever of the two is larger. 17.9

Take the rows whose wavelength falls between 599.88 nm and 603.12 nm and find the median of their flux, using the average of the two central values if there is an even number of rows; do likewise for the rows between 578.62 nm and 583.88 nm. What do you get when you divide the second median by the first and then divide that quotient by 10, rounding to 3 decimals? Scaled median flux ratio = 0.105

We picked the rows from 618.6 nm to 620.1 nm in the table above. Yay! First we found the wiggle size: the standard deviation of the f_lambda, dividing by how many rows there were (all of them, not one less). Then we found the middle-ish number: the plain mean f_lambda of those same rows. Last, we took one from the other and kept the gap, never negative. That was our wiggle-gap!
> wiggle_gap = 16.3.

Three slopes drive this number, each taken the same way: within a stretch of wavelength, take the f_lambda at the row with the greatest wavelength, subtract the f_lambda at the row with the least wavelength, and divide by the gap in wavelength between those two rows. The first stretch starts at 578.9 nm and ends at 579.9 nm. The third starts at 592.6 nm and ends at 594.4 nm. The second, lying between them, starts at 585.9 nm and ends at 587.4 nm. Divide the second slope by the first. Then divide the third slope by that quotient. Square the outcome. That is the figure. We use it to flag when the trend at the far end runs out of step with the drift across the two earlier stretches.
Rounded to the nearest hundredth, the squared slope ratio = 0.01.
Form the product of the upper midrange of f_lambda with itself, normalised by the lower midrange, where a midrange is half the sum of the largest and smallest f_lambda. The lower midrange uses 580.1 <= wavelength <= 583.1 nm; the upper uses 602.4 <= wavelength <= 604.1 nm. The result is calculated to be 17.5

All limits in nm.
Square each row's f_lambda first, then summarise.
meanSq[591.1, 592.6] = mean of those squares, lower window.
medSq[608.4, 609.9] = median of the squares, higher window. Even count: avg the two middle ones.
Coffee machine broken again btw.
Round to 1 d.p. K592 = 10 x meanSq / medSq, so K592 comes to 9.2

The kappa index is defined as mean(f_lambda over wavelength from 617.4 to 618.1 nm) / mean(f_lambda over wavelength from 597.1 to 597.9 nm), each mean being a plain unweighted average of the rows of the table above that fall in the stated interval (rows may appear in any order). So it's 0.974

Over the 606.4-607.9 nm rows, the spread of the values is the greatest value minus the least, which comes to 0.8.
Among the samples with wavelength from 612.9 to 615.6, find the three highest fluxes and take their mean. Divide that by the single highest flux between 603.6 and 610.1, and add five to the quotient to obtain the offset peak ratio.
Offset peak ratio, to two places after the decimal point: 5.94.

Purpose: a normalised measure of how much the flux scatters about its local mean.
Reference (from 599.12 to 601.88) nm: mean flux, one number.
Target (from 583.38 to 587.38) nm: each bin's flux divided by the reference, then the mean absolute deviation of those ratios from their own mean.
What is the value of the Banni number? 0.036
